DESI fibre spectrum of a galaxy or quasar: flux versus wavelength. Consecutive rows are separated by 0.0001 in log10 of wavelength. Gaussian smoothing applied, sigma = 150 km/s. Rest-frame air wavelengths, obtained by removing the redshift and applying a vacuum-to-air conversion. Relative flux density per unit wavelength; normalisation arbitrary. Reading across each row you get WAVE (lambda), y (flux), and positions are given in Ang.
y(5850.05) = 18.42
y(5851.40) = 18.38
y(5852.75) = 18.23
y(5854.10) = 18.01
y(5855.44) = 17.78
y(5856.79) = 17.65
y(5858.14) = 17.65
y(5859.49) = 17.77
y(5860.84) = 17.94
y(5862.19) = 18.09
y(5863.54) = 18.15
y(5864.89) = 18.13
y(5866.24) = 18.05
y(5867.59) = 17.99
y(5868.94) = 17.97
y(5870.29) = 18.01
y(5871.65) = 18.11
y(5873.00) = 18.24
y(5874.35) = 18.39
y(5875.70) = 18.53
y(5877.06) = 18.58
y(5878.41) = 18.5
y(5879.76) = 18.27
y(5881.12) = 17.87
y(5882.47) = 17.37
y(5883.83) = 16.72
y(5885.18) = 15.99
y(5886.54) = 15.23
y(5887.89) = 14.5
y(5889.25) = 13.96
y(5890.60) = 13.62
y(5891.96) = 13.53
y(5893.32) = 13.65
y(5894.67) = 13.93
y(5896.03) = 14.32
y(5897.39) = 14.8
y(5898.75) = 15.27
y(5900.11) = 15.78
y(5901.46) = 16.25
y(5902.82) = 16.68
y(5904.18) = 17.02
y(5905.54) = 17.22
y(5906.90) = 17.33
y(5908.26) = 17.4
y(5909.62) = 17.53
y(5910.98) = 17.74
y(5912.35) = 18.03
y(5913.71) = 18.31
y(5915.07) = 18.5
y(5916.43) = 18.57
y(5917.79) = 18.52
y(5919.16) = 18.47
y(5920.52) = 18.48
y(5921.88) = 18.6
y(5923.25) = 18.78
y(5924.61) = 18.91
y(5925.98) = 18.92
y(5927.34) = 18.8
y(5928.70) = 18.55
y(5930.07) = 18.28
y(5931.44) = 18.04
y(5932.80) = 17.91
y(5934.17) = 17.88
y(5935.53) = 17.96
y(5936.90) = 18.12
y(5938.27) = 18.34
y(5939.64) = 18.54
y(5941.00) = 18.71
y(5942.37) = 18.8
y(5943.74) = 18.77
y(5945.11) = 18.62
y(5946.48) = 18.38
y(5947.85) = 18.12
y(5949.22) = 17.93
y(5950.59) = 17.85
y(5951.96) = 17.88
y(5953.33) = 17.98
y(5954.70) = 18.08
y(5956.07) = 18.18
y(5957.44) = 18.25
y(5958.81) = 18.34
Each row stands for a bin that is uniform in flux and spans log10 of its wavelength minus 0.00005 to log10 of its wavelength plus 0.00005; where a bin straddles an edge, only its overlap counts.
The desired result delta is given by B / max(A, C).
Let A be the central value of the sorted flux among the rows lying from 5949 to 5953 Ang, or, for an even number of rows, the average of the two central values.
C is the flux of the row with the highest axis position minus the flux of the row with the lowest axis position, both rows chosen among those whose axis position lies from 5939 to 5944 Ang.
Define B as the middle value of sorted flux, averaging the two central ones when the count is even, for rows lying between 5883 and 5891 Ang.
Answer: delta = 0.83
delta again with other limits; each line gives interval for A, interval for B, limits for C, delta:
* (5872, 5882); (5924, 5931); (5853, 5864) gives 1.02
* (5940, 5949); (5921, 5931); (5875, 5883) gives 1.01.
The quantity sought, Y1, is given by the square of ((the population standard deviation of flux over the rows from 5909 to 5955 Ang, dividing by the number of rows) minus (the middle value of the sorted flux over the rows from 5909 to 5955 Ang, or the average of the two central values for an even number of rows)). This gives 324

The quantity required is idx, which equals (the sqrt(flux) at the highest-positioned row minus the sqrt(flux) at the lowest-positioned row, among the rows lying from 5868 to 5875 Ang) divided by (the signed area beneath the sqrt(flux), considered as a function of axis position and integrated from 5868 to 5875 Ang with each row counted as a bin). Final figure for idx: 0.0017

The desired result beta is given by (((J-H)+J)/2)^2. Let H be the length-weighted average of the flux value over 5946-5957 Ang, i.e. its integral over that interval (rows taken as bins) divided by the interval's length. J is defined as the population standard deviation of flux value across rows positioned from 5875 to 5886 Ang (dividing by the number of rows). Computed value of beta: 66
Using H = 18.1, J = 0.9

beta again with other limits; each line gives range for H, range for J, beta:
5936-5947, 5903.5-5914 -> 78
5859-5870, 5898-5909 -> 69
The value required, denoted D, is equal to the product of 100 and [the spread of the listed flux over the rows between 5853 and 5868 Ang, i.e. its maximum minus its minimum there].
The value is 50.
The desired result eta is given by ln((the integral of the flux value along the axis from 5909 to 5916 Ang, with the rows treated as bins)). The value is 4.84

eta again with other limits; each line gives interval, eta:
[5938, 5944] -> 4.72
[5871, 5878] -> 4.86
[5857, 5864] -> 4.83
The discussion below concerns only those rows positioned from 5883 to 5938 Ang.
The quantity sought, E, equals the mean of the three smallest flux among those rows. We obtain 13.6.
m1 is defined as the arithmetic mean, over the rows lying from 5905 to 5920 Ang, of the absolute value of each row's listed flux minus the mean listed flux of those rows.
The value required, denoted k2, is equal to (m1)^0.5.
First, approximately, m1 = 0.47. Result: 0.69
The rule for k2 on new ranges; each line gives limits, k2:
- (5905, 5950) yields 0.62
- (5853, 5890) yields 0.92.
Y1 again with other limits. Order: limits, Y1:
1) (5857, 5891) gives 274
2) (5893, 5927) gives 253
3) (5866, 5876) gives 320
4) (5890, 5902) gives 179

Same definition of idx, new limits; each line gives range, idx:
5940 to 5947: -0.0013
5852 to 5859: -0.0023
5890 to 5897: 0.0036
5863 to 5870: -0.0007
